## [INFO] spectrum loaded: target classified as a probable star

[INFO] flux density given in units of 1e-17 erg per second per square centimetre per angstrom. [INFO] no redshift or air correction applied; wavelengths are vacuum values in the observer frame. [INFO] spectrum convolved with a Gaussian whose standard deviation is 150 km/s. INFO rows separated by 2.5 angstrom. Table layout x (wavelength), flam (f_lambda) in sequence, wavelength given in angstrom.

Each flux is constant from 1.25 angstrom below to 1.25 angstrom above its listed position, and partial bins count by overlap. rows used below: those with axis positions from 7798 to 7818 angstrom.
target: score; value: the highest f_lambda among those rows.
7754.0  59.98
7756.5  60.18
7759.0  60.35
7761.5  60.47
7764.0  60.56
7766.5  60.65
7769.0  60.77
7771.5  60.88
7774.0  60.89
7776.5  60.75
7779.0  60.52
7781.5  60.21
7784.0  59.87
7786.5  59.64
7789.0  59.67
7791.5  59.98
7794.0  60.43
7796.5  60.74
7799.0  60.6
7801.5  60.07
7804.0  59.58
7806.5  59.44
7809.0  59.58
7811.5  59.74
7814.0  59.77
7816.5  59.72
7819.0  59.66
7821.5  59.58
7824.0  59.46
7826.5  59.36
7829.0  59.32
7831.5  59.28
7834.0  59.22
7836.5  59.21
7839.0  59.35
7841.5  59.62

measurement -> 60.6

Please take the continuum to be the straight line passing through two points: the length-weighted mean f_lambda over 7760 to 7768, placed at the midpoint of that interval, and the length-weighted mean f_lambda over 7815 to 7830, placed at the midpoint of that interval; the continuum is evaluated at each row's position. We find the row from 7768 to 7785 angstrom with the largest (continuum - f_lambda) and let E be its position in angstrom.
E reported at 7784.0 angstrom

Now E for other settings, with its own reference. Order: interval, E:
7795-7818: 7806.5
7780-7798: 7786.5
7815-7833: 7826.5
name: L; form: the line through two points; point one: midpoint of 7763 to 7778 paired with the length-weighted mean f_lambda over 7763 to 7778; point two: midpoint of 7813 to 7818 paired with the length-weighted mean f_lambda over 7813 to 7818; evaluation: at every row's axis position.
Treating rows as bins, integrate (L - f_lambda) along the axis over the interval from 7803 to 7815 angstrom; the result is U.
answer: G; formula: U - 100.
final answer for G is -97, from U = 3.2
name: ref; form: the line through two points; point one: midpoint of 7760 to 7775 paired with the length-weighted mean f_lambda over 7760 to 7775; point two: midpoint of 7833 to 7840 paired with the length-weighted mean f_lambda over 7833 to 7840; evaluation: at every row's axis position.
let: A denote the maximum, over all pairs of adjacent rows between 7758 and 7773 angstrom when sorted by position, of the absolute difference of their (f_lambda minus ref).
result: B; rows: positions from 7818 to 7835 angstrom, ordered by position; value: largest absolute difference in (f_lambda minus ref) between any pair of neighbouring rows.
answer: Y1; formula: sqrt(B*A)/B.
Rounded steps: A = 0.17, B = 0.1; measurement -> 1.6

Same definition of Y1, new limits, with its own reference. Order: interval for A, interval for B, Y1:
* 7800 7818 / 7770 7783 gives 1.3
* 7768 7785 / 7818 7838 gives 2.1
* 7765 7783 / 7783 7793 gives 0.8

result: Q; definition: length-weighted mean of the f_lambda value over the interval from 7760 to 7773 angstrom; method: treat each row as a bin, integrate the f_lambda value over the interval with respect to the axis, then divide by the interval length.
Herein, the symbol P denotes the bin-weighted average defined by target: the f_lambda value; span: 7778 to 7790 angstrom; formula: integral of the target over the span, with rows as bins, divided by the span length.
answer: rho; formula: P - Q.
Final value -0.7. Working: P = 60.0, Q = 60.7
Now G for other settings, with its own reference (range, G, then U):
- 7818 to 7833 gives -99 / 1.2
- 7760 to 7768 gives -97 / 2.7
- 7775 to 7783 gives -99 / 0.6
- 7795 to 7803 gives -103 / -2.6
